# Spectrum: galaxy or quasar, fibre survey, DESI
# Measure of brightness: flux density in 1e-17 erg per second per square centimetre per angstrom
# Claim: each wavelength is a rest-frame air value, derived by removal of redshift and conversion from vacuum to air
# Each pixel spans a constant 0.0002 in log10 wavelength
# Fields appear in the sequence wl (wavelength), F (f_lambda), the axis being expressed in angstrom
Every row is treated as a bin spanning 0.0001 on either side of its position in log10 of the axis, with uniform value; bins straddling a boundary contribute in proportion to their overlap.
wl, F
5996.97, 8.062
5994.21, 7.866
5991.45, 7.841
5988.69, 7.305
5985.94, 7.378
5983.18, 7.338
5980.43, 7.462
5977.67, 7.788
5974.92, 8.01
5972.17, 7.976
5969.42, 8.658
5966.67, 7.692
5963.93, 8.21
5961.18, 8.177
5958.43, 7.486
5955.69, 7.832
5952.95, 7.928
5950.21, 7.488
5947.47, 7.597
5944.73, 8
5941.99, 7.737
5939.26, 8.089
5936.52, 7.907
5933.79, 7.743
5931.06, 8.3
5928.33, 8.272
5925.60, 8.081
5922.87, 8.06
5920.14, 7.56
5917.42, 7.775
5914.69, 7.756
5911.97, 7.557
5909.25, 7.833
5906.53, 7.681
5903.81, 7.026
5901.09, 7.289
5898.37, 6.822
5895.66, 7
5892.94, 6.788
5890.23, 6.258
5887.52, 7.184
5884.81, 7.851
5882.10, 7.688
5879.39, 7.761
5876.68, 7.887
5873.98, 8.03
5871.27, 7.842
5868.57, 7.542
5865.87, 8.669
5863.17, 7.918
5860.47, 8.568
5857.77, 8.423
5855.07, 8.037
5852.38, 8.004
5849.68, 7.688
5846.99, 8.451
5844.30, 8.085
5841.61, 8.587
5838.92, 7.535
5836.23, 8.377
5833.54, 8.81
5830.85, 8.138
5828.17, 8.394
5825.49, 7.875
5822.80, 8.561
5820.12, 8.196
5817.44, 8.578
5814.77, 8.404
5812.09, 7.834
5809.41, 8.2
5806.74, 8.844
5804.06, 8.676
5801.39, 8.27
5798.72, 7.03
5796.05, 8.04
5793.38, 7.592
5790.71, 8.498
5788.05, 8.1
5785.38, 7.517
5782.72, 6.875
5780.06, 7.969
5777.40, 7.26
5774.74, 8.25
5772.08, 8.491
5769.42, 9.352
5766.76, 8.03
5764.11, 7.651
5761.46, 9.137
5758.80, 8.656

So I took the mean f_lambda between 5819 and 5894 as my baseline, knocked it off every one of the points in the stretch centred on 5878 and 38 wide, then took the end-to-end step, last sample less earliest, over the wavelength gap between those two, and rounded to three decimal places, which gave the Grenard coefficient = -0.045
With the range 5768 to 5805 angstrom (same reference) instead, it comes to -0.020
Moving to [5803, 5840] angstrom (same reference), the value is -0.033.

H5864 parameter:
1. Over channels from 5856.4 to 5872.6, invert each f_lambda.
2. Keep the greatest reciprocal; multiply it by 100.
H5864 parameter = 13.3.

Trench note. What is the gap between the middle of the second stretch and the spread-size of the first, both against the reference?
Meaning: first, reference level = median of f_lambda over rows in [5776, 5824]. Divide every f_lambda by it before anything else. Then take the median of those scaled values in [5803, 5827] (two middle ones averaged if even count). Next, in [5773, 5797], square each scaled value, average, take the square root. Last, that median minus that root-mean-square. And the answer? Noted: 0.07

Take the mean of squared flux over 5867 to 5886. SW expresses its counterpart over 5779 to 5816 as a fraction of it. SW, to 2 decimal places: 1.05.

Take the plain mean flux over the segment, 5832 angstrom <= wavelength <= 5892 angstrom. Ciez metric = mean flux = 8.0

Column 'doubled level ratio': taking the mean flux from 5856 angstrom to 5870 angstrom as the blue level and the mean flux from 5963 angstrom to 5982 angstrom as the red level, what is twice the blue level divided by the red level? 2.06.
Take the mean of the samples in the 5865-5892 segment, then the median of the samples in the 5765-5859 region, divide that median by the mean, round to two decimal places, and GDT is 1.07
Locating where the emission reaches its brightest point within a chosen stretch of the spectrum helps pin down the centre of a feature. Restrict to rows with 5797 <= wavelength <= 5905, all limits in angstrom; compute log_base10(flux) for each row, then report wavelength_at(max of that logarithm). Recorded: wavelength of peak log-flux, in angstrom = 5806.74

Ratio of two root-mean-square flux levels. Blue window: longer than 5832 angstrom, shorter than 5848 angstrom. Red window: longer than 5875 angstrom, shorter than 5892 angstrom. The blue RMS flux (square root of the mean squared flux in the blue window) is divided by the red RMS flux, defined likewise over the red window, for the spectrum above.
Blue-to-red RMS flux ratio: 1.11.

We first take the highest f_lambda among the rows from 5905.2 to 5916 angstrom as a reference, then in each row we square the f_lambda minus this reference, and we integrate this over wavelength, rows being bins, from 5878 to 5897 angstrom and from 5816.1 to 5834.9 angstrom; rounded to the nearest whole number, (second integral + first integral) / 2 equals 10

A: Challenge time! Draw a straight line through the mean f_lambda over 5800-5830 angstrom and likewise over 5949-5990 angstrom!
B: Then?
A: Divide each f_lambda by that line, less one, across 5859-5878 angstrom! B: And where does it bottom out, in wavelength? 5868.57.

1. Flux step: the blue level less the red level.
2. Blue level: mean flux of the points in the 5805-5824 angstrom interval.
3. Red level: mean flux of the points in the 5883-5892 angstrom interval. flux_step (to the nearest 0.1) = 1.3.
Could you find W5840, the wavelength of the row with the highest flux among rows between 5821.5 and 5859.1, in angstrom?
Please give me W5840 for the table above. 5833.54 angstrom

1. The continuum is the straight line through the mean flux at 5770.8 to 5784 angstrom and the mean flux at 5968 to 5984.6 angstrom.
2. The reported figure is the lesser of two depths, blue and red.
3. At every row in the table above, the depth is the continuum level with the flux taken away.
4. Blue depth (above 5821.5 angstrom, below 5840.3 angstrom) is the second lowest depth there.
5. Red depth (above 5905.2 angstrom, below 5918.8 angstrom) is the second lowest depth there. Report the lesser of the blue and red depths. -0.8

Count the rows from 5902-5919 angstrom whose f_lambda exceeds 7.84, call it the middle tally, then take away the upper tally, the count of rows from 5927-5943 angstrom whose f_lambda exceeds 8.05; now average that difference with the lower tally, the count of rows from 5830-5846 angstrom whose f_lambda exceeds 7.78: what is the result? 1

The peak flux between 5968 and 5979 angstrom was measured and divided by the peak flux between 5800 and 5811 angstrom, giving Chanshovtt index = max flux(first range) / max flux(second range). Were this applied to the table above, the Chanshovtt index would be 0.98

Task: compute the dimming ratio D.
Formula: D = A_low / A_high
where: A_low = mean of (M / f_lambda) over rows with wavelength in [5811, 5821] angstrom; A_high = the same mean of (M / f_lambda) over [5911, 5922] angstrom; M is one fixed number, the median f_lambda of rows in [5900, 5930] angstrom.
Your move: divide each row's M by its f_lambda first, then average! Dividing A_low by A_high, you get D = 0.93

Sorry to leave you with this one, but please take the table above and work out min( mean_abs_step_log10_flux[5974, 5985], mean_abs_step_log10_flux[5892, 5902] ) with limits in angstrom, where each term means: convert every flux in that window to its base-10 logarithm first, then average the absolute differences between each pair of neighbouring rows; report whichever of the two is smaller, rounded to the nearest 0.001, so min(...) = 0.013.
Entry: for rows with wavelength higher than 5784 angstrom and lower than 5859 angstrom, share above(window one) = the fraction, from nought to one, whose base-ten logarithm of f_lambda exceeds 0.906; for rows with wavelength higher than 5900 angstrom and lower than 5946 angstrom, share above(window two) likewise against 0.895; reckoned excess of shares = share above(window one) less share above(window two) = 0.23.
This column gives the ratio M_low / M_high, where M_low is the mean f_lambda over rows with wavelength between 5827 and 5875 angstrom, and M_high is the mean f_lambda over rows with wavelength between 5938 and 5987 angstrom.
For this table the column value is 1.04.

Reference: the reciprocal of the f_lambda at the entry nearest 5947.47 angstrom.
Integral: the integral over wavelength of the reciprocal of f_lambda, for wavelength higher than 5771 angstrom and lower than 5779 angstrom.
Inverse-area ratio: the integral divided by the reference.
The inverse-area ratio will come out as 7.6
